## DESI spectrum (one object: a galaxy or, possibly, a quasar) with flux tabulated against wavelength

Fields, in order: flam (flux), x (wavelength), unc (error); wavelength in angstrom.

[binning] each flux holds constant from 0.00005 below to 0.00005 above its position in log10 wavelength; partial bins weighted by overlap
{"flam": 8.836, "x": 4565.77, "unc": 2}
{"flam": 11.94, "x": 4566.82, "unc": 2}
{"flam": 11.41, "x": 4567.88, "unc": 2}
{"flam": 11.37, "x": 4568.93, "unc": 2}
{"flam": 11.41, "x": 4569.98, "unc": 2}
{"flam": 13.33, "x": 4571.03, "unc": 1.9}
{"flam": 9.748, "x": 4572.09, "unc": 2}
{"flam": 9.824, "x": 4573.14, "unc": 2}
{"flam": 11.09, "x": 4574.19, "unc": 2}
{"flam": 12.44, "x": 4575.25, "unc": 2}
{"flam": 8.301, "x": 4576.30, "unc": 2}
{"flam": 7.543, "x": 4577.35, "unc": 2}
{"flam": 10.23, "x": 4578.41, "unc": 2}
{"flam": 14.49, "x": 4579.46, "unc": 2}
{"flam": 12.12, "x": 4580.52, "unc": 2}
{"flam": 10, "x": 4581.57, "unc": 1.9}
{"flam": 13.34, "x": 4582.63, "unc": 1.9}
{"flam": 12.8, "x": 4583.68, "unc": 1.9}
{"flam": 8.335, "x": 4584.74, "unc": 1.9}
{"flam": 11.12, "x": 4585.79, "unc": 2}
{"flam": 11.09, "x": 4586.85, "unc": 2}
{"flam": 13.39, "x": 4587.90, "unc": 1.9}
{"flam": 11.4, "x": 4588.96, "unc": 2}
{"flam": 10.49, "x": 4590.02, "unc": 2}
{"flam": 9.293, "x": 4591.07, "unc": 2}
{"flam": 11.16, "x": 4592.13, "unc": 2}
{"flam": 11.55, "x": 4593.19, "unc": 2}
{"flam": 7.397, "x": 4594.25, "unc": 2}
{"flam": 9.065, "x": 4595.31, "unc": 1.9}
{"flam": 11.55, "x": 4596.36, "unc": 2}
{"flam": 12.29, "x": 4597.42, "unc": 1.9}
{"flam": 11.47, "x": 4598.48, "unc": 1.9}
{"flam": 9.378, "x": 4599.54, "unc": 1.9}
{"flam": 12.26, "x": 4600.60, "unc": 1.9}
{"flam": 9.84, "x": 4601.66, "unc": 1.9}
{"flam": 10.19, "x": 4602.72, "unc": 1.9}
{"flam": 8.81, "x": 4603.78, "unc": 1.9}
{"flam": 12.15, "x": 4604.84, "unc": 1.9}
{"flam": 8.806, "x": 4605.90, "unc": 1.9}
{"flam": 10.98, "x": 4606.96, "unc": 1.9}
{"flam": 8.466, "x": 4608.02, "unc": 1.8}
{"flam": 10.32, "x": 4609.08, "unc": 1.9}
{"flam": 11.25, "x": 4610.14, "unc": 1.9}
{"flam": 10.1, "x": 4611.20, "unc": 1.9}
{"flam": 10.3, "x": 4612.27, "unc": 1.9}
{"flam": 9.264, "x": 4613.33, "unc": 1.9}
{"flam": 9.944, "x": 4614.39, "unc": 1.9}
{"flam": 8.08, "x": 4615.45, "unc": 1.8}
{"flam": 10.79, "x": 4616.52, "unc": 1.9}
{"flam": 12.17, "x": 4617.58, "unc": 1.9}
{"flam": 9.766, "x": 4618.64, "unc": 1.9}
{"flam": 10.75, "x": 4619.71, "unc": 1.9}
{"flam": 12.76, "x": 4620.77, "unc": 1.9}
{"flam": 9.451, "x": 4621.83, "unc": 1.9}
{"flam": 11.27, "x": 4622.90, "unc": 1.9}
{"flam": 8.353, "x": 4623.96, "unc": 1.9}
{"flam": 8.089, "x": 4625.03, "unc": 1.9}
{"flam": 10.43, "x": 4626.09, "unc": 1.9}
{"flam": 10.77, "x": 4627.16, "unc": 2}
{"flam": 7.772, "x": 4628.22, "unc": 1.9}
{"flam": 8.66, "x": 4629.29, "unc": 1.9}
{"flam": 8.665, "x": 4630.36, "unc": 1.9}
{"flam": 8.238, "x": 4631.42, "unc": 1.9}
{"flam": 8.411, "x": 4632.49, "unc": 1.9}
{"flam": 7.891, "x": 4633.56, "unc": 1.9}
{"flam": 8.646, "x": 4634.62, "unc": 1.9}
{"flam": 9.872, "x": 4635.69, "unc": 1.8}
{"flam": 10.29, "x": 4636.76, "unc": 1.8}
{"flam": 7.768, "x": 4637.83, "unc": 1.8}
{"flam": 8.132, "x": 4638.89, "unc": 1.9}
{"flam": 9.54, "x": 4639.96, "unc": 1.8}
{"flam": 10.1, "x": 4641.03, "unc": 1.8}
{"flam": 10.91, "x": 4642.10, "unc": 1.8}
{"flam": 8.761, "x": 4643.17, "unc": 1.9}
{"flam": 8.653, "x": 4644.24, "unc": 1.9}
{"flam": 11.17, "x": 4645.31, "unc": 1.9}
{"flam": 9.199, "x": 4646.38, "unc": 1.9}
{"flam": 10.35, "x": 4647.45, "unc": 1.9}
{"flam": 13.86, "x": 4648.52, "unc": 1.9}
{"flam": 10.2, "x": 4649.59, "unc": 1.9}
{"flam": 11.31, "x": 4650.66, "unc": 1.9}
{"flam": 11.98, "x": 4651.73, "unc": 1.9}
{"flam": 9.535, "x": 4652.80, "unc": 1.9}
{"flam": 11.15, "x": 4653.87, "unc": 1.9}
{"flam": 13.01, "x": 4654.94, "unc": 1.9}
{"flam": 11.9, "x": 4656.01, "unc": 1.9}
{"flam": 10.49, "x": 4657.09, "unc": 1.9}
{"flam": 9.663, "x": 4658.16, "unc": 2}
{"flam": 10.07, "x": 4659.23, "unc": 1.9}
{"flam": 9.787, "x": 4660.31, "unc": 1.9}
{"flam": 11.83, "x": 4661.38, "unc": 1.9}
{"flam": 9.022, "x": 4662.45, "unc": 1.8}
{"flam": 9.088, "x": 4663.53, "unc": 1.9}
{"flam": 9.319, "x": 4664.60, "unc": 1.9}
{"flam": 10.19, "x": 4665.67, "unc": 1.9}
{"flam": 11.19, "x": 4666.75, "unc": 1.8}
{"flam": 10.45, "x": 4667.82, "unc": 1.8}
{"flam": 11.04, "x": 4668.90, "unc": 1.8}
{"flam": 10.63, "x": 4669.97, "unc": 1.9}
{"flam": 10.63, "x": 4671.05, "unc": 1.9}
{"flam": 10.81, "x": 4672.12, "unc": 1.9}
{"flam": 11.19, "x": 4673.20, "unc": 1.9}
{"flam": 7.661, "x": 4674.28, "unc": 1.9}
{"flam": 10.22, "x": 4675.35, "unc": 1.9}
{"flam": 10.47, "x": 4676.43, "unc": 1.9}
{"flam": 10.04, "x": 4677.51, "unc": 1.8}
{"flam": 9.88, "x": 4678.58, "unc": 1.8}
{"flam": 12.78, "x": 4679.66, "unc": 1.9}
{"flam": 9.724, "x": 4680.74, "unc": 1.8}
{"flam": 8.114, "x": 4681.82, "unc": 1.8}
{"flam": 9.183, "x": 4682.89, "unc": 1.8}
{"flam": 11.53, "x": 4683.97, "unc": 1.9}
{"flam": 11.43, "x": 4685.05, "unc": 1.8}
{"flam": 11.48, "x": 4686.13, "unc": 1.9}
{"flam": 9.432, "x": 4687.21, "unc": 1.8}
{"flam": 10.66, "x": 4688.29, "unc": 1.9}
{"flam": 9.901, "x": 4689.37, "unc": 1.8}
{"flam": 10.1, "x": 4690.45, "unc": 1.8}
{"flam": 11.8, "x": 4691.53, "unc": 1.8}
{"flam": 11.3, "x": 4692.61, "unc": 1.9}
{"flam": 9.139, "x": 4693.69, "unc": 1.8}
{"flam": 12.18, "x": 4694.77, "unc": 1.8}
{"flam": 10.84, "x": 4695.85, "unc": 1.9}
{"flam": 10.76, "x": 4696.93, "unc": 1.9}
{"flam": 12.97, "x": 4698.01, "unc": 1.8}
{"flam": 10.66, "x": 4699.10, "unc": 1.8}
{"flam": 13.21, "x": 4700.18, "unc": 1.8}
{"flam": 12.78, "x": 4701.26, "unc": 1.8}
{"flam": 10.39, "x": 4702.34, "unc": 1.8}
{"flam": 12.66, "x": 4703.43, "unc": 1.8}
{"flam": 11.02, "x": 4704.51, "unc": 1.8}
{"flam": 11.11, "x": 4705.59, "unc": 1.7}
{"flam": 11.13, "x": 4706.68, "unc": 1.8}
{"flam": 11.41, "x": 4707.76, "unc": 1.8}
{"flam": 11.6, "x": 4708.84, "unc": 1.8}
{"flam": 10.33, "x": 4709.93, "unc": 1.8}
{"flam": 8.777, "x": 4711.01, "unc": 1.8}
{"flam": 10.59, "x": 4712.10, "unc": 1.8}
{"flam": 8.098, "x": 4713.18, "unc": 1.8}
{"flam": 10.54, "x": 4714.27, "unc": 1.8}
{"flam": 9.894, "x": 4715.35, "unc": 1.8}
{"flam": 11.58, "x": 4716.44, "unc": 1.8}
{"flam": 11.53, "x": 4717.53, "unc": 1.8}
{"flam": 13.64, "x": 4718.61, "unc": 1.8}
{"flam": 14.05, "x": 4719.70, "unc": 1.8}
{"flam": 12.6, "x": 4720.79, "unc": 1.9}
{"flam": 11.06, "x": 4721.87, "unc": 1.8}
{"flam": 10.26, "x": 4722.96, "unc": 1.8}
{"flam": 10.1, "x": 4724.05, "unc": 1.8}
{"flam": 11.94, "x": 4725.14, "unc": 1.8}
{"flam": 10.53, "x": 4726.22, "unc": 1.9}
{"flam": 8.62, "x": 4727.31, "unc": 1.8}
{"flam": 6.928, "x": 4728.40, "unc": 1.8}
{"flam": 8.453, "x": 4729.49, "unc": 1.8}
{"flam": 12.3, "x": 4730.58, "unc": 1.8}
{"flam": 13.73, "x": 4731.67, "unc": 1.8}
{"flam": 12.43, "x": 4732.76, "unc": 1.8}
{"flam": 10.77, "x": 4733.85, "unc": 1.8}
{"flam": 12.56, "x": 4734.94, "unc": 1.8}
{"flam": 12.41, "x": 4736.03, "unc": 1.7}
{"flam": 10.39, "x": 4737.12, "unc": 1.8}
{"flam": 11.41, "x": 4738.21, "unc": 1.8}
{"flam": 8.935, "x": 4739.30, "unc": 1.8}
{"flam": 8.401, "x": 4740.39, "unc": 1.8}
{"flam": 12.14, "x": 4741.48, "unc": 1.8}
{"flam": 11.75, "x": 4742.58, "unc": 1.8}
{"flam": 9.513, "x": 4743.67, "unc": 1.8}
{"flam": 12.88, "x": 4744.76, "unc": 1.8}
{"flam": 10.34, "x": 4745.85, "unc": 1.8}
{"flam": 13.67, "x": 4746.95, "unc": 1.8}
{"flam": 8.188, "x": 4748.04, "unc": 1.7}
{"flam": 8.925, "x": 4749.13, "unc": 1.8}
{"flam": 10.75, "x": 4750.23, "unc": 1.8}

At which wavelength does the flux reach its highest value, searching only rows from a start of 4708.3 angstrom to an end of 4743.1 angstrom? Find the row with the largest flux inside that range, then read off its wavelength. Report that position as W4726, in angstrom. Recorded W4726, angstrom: 4719.70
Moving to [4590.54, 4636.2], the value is 4620.77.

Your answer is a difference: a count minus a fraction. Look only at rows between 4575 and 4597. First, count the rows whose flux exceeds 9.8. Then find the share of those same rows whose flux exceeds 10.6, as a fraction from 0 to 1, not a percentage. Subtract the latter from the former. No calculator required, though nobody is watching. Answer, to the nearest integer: 14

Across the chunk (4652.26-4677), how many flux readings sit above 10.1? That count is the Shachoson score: 15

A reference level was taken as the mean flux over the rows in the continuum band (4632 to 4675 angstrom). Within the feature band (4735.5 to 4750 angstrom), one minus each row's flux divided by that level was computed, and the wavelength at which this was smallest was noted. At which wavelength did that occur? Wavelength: 4746.95 angstrom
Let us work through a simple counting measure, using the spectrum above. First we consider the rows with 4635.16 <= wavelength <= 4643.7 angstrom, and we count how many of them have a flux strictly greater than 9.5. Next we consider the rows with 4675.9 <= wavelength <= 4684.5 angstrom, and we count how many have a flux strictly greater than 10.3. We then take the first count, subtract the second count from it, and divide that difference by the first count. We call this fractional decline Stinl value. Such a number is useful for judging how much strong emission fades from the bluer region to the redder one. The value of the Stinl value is 0.40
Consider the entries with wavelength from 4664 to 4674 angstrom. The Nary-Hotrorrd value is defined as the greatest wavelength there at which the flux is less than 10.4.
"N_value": 4665.67 angstrom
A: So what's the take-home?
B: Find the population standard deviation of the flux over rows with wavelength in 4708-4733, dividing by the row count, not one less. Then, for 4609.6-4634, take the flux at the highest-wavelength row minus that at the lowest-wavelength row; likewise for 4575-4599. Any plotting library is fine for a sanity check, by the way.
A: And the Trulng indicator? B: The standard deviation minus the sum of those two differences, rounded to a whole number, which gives 6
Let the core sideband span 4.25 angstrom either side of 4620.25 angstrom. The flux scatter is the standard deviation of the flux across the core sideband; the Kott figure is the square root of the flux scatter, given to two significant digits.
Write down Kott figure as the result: 1.2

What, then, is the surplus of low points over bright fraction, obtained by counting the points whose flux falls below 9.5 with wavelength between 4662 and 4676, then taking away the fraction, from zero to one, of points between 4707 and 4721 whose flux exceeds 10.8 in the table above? 3.5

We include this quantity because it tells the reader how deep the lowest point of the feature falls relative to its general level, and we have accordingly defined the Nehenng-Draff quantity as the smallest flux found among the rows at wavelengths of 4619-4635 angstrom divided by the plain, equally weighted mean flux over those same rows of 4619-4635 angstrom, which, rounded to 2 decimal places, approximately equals 0.83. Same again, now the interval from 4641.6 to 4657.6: 0.80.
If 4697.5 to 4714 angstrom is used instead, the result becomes 0.73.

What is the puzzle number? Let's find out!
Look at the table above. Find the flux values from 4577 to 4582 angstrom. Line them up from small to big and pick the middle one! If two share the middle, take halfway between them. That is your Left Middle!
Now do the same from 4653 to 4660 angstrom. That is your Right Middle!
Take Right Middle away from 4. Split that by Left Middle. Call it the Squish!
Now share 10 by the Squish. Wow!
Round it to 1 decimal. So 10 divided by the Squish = -15.0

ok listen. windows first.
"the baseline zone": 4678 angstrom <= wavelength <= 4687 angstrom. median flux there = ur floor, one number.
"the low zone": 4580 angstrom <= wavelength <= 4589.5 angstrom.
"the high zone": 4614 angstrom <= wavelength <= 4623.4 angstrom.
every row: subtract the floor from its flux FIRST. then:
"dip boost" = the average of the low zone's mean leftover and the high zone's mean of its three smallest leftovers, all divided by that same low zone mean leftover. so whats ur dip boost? 0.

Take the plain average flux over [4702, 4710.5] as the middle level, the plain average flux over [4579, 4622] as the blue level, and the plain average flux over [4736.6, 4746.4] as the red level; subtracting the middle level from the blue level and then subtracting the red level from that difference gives -11.2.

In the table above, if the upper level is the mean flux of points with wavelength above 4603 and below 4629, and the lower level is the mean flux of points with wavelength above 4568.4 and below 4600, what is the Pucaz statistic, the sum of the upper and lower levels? 20.9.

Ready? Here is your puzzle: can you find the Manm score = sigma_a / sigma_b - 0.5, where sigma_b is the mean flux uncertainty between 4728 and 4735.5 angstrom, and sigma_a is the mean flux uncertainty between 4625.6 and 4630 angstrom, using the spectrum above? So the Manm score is 0.57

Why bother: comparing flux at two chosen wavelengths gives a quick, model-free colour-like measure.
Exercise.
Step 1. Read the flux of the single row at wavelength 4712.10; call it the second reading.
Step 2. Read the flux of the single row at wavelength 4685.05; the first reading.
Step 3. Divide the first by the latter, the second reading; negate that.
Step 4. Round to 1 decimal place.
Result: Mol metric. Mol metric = -1.1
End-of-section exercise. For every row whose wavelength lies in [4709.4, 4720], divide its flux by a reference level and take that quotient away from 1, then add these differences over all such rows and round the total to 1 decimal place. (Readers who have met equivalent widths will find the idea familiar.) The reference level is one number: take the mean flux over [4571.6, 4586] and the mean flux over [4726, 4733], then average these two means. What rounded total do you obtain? -0.3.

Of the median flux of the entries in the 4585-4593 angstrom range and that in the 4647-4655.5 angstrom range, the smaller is 11.1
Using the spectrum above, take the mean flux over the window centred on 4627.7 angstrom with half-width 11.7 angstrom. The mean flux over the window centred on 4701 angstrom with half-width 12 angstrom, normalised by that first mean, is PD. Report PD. 1.17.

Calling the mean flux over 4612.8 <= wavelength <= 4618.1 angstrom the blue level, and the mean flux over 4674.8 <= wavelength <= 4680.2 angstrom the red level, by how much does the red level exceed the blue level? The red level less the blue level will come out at 0.63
